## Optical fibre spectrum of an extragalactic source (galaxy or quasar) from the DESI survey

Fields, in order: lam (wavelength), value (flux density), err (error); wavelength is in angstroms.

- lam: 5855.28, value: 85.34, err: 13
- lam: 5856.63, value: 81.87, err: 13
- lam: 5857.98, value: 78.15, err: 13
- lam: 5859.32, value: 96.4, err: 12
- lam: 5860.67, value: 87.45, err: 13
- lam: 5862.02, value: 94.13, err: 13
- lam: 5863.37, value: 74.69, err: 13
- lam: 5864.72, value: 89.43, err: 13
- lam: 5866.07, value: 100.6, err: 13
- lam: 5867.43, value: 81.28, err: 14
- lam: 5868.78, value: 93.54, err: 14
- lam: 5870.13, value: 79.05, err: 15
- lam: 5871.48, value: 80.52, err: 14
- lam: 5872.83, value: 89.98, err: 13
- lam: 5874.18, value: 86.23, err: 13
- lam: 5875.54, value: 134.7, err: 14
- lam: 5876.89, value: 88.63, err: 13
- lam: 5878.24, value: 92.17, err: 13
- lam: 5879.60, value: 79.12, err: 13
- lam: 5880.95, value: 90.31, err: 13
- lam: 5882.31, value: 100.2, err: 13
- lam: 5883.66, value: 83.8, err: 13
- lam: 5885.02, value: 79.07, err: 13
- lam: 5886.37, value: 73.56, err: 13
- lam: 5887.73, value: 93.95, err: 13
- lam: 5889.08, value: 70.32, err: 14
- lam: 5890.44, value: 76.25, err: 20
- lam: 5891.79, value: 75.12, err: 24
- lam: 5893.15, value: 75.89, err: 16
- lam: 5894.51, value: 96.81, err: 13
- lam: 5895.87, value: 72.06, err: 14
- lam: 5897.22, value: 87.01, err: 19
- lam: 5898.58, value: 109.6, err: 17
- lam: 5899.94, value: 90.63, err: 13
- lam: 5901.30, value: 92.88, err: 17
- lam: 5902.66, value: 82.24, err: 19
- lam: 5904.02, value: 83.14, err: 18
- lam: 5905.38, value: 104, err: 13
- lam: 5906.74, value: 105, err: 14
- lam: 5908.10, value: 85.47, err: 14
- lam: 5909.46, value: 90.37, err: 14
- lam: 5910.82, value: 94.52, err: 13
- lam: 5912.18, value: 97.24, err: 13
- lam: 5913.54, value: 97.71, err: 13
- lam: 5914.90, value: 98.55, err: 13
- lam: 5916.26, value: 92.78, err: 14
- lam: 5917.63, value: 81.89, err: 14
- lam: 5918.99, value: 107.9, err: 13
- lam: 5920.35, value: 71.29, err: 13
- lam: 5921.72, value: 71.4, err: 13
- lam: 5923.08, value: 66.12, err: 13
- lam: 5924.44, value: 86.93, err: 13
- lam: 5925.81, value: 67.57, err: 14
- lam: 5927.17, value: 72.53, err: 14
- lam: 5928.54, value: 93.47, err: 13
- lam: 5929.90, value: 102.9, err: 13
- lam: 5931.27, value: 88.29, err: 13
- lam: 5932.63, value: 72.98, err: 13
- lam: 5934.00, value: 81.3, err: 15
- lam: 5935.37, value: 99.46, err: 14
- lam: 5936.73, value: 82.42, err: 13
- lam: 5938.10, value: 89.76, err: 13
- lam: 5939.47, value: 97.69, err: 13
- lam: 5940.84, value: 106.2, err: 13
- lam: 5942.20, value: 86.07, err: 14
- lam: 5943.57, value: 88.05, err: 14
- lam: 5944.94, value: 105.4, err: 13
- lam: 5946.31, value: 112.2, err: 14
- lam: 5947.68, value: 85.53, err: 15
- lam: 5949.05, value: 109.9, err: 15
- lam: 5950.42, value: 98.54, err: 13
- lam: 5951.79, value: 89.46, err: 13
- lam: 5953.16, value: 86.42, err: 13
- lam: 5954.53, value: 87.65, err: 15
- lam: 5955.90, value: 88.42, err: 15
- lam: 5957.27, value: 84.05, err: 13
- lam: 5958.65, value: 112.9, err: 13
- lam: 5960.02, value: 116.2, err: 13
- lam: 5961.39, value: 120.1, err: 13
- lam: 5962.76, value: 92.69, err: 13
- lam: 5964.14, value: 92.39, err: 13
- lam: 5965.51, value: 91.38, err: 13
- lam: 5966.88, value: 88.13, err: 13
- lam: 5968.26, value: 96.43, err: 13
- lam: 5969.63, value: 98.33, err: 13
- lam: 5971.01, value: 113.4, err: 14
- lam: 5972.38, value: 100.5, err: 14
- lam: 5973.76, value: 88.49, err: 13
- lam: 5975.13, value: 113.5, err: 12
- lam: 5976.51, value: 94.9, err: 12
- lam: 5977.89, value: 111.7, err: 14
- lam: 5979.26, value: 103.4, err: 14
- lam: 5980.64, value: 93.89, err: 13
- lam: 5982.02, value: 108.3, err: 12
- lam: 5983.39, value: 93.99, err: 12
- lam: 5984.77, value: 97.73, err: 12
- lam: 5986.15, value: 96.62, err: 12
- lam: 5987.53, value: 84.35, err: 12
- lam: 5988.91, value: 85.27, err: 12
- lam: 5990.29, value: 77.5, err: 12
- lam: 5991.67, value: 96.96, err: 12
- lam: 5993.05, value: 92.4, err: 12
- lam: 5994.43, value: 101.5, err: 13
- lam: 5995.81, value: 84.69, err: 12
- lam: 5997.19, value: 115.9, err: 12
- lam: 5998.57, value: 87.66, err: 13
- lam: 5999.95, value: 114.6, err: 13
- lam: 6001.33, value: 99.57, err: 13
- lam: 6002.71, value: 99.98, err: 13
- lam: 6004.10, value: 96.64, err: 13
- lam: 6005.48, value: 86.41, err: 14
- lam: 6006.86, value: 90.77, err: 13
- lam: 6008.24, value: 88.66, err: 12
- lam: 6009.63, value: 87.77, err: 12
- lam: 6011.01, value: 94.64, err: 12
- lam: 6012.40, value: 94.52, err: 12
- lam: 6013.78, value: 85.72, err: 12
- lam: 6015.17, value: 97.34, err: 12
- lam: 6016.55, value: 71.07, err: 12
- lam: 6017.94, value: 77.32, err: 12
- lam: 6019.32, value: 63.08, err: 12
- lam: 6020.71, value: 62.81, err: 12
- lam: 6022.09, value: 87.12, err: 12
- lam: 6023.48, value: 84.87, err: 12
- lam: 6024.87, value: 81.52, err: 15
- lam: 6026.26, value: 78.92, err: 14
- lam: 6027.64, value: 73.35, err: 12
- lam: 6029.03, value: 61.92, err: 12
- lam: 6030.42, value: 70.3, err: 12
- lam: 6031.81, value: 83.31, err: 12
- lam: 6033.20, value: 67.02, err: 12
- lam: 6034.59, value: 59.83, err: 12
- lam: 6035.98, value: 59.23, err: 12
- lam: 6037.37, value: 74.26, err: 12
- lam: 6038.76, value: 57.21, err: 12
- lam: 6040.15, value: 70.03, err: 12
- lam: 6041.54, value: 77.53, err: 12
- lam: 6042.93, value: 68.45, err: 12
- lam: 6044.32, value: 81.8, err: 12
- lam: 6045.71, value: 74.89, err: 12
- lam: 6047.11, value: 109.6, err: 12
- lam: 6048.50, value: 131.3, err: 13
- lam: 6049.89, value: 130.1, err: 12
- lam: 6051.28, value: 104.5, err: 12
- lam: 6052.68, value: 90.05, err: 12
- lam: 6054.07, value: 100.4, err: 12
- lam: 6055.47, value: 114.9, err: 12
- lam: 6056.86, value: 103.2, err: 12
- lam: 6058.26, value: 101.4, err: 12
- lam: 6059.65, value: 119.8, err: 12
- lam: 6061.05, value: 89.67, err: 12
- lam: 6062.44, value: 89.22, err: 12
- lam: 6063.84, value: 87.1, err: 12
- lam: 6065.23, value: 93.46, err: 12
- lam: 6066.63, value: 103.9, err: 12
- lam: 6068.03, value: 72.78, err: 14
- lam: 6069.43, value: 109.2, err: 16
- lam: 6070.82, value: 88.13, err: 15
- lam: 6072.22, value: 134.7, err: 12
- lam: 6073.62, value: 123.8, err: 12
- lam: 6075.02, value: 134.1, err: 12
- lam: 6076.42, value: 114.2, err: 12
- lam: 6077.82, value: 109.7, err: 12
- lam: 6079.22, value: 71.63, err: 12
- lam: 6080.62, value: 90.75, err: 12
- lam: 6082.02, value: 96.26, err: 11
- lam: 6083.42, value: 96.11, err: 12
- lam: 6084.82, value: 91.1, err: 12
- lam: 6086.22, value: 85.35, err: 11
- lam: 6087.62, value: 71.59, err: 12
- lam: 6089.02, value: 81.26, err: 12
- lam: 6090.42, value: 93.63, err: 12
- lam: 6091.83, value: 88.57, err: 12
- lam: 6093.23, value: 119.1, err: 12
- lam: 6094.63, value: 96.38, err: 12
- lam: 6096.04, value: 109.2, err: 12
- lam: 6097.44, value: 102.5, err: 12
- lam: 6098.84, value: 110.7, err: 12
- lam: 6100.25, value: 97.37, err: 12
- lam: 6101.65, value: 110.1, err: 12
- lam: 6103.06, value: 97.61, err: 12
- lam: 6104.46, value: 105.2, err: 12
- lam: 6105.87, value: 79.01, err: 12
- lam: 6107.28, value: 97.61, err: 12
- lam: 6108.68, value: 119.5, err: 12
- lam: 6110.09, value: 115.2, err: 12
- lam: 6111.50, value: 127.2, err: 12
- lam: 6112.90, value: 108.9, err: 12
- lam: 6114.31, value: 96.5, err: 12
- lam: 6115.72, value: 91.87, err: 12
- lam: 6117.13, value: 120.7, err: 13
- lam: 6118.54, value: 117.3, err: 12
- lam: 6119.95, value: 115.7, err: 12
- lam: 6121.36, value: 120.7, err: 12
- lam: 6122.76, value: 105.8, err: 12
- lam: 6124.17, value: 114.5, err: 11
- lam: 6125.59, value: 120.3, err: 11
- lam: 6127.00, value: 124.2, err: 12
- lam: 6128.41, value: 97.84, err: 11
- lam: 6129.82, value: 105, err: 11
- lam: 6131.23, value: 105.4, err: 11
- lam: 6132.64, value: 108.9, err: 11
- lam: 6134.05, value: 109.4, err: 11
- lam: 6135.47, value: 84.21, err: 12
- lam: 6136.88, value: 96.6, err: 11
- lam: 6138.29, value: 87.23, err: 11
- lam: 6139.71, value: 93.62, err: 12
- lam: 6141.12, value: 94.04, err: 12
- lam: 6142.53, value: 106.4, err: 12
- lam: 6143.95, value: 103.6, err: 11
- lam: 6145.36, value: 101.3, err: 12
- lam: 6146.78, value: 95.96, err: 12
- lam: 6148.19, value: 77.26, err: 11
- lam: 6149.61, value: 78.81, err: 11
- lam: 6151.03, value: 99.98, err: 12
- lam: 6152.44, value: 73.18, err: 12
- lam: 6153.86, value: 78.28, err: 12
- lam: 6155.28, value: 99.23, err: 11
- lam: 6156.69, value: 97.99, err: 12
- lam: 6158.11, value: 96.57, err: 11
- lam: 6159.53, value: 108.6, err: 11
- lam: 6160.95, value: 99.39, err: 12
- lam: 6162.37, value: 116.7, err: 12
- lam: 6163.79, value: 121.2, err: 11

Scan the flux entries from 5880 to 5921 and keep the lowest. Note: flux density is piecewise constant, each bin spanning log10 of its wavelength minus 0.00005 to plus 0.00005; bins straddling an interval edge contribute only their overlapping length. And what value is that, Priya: 70.32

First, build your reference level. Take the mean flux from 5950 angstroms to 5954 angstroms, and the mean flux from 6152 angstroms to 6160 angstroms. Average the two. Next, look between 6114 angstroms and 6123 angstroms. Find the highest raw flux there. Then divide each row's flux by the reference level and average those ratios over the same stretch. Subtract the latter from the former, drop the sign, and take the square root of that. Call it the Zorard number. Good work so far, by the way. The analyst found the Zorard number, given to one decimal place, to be 10.9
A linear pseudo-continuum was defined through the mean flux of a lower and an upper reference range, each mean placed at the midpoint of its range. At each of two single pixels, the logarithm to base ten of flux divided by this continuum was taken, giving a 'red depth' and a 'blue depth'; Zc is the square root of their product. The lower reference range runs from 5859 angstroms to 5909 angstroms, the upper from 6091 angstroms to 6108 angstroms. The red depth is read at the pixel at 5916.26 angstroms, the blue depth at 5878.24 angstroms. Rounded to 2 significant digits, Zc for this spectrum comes 0.015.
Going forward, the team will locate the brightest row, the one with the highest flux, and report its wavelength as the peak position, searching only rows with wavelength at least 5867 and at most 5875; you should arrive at 5868.78 angstroms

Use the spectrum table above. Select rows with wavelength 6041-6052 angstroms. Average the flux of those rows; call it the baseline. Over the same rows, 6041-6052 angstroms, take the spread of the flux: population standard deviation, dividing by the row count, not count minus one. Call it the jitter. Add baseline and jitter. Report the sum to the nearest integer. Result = 121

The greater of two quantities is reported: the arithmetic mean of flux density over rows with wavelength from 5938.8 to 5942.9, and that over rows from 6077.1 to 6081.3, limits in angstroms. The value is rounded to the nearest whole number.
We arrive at 97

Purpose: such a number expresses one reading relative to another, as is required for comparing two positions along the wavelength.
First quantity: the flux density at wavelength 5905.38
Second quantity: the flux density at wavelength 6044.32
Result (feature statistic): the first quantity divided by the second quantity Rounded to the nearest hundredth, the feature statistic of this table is 1.27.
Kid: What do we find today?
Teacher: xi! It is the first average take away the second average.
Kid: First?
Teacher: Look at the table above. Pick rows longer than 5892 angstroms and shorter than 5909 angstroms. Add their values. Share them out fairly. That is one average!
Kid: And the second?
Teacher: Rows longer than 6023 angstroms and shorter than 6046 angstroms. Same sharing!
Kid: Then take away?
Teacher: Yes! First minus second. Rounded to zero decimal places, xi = 18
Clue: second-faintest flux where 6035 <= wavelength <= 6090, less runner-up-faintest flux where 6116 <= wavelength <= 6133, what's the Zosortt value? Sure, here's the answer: -46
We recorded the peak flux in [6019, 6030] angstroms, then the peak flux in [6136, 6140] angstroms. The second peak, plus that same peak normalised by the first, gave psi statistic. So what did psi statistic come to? 98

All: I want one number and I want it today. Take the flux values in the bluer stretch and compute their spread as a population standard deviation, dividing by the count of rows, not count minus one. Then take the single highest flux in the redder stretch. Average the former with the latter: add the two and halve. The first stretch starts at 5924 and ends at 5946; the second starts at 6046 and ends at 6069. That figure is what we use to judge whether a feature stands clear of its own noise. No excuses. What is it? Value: 71.3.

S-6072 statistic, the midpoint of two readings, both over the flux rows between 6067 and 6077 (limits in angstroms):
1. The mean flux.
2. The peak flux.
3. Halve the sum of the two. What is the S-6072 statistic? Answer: 123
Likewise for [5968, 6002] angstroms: 107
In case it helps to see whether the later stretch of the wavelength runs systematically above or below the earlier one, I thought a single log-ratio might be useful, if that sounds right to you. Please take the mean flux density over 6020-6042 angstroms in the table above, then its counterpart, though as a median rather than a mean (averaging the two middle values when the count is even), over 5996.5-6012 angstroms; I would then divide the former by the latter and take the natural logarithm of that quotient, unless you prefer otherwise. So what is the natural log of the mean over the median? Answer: -0.28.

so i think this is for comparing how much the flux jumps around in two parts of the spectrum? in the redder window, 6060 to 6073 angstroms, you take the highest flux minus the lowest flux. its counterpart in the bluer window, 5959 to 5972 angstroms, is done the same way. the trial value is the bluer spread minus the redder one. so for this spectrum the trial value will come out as -30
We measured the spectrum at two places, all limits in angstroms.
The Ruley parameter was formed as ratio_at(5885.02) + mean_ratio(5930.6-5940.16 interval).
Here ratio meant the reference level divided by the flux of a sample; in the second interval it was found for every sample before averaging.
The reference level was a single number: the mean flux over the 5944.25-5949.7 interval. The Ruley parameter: 2.50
